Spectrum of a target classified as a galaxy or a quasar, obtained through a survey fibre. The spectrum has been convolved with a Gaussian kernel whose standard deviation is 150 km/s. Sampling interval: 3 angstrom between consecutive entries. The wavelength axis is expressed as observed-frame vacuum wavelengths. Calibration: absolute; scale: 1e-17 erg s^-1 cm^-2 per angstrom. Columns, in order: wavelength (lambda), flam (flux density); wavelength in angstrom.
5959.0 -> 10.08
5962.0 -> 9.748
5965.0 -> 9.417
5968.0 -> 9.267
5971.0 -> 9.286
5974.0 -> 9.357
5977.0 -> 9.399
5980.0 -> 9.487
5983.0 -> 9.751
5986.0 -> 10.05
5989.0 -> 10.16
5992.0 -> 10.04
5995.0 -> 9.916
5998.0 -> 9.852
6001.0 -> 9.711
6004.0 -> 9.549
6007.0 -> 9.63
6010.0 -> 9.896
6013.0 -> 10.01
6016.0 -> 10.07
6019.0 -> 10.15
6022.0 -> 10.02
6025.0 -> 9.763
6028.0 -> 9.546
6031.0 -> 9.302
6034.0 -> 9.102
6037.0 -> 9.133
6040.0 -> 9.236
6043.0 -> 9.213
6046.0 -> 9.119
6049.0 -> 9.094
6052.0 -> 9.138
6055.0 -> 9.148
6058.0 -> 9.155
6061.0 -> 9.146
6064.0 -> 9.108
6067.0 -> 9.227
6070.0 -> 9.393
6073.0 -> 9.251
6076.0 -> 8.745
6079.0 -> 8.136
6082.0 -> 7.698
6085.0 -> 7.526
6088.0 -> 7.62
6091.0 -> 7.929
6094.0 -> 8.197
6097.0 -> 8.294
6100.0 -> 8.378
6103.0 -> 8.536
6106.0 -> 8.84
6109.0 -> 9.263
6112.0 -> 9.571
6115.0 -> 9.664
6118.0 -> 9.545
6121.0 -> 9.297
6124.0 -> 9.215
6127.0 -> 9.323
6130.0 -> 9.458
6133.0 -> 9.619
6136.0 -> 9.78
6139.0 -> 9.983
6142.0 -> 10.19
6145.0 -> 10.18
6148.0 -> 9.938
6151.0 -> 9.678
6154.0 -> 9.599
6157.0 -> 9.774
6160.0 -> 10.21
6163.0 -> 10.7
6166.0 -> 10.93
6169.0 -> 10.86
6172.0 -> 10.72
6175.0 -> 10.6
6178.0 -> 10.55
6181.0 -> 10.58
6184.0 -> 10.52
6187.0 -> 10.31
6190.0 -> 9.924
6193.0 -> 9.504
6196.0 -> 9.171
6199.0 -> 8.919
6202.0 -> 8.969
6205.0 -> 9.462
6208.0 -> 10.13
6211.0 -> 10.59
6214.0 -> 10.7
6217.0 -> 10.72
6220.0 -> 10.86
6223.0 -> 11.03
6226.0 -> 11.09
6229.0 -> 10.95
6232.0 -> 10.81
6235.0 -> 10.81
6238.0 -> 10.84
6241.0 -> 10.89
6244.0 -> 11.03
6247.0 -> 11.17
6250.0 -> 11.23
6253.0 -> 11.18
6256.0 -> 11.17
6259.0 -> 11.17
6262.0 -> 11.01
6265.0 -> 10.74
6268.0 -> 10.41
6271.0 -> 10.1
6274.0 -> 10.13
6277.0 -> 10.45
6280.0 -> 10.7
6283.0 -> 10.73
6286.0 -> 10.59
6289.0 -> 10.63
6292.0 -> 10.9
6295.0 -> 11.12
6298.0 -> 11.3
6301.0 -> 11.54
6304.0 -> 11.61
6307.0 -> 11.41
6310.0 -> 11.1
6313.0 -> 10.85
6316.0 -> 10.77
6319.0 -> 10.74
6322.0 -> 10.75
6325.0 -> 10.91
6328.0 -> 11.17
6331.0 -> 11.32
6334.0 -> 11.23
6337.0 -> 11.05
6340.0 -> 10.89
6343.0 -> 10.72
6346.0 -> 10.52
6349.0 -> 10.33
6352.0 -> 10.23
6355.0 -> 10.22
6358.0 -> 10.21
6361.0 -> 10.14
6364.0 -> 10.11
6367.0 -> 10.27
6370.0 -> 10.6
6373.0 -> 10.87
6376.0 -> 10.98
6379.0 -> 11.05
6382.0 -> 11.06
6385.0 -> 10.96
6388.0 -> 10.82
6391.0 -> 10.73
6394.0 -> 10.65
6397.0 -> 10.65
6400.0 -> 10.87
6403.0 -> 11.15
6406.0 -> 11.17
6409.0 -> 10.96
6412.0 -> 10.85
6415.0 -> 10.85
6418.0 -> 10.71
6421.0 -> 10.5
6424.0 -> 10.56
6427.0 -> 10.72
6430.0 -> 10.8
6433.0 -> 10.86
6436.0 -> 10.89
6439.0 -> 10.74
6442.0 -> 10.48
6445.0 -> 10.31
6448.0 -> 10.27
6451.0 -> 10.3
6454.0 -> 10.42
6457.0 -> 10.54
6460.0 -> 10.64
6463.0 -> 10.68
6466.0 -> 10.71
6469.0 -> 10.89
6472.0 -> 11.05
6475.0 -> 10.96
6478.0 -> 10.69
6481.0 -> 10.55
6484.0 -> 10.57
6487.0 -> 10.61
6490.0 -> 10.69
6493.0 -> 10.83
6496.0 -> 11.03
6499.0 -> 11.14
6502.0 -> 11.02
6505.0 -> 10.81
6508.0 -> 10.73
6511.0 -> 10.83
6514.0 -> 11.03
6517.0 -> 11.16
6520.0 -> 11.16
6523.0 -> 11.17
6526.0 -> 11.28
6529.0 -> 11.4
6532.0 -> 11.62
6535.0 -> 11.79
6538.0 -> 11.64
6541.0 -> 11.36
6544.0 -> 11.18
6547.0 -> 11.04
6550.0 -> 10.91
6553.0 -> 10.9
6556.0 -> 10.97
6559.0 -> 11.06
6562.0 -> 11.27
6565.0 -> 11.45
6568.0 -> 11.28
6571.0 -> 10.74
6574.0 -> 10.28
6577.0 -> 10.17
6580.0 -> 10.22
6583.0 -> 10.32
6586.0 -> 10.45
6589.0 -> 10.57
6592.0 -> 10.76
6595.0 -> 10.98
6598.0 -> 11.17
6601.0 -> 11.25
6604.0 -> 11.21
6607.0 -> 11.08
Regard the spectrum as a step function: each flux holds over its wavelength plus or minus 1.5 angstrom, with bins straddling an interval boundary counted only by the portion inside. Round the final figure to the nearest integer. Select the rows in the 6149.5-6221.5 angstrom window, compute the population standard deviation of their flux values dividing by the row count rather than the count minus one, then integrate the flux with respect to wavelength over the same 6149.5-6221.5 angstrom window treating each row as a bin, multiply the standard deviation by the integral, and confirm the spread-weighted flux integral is 454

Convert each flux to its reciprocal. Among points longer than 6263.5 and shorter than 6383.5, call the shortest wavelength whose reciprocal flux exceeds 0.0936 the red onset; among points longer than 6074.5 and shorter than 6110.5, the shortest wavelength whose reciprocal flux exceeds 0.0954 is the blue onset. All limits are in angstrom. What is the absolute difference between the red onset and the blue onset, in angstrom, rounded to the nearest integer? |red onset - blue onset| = 192 angstrom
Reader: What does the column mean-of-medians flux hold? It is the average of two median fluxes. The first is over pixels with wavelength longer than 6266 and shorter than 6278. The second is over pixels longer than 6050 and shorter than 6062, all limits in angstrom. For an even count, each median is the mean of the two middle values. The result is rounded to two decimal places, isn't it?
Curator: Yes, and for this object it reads 9.71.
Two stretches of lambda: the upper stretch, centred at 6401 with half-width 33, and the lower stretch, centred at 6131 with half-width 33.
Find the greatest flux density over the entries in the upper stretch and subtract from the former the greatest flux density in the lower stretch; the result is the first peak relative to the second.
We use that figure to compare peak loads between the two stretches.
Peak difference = 0.47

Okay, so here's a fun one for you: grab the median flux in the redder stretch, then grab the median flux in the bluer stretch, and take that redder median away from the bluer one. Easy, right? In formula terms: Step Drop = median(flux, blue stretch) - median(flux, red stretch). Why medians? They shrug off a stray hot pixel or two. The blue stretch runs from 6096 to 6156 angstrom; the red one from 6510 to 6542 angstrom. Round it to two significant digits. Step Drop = -1.7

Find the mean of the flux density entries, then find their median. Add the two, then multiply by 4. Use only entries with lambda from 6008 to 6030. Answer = 80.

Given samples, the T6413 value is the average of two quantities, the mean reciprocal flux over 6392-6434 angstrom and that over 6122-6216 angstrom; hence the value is 0.096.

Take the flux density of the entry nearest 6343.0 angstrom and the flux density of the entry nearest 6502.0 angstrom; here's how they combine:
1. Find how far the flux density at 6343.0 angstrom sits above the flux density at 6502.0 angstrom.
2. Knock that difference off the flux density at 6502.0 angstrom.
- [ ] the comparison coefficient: 11.3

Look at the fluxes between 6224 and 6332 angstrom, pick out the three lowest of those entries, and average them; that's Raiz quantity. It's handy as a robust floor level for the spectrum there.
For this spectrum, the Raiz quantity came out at 10.2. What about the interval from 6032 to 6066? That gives 9.1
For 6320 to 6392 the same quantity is 10.2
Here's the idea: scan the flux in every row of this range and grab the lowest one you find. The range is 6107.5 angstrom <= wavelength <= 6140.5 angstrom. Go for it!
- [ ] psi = 9.215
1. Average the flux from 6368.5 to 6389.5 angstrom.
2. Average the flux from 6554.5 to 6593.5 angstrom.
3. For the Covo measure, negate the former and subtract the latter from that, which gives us -21.6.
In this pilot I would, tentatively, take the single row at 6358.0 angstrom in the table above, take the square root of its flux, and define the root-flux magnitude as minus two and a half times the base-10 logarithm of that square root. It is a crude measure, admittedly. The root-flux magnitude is -1.26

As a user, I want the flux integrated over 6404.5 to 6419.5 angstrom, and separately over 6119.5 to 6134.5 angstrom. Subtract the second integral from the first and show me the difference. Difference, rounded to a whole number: 23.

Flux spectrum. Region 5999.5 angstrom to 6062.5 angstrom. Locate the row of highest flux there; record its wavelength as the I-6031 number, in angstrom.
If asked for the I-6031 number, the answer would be 6019.0 angstrom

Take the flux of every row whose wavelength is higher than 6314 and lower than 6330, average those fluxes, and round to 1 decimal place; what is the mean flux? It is 10.9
